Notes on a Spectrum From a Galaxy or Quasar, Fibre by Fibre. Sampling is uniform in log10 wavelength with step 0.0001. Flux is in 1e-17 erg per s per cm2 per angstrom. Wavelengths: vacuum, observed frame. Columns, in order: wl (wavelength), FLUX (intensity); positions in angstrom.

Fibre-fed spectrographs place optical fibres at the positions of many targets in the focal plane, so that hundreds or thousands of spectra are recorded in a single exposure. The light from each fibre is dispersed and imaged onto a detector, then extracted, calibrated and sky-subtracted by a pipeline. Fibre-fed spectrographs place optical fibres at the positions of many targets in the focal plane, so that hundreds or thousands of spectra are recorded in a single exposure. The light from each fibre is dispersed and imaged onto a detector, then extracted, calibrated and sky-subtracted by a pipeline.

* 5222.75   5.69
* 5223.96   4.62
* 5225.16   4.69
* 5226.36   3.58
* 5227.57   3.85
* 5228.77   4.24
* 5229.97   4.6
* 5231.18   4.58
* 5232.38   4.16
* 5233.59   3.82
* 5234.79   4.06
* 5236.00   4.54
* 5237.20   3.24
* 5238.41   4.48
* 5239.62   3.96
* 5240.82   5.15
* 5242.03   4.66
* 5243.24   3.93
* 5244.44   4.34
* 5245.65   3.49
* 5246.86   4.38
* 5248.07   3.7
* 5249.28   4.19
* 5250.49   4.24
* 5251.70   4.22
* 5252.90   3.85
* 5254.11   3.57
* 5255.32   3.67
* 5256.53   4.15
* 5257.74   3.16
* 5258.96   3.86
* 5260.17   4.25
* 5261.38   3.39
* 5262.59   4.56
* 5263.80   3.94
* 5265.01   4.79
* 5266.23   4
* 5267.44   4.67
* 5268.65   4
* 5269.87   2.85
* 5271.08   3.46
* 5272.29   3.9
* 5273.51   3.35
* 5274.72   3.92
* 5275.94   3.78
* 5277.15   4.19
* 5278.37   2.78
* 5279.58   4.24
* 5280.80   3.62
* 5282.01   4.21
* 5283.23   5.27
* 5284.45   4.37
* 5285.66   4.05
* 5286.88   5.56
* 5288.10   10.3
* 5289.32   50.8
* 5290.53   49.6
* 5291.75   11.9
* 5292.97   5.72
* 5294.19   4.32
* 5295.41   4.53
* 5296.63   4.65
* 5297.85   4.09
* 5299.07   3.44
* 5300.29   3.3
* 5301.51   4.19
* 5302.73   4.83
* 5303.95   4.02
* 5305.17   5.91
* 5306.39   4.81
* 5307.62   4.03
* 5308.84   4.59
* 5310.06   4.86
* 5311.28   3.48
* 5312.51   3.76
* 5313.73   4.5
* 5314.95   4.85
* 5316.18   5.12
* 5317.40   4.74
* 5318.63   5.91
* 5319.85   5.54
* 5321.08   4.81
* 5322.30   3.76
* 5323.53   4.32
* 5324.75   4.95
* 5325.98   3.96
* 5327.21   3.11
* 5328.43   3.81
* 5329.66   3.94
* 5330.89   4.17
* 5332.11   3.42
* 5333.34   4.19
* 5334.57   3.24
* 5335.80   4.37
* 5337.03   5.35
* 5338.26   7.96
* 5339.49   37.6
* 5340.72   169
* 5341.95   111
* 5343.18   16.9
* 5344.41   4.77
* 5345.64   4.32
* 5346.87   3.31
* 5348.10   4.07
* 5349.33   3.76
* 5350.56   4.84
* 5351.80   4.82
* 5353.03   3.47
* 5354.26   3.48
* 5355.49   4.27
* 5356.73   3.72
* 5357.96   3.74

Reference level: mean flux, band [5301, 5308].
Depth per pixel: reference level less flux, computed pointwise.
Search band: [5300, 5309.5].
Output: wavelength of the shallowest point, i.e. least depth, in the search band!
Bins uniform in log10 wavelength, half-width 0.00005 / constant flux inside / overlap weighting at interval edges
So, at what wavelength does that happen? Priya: 5305.17 angstrom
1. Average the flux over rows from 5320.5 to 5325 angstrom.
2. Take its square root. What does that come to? 2.1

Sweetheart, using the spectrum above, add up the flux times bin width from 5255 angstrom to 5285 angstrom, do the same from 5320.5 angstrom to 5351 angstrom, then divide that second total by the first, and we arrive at 4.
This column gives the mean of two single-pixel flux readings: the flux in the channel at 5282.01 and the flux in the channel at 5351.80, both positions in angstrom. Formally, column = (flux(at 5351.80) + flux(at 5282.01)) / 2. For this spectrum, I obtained 4.5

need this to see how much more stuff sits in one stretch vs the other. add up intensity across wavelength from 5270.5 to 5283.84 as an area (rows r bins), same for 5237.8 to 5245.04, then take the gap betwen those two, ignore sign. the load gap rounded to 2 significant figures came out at 20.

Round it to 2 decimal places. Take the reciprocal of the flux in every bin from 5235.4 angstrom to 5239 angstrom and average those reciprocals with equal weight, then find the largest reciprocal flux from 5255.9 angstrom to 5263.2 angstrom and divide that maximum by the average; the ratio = 1.26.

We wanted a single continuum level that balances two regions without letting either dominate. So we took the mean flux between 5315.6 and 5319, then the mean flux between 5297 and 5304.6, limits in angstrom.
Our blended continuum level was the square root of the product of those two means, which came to 4.57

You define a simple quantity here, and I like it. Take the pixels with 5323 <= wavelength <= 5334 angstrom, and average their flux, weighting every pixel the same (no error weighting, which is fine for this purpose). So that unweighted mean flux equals 4.0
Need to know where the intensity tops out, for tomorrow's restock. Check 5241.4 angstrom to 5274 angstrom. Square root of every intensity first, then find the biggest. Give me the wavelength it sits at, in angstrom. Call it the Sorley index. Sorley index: 5265.01 angstrom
